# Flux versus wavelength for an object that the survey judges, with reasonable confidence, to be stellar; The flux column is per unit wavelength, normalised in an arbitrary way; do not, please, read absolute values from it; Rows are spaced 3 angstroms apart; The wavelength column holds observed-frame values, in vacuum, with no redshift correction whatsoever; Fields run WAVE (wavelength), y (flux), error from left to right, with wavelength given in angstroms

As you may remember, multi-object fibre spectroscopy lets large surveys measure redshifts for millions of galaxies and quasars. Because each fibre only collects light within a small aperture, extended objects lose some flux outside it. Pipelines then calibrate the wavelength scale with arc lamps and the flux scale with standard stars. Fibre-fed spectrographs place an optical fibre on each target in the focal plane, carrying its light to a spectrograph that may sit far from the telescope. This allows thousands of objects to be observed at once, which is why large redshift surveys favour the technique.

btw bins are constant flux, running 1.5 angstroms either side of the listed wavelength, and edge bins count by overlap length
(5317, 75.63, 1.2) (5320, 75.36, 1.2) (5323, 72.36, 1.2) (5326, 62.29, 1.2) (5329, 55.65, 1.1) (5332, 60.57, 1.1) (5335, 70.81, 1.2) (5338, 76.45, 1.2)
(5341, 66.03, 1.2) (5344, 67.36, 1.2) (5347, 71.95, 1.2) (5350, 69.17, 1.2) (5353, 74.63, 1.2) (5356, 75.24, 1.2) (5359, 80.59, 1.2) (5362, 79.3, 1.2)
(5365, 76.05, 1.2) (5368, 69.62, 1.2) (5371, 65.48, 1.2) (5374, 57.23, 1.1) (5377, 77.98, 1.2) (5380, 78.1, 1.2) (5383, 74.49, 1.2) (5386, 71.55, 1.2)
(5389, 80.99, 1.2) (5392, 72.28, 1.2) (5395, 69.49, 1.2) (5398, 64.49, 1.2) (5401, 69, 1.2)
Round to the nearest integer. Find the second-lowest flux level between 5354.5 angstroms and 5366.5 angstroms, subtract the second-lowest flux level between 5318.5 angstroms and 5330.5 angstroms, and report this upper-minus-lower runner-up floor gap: 14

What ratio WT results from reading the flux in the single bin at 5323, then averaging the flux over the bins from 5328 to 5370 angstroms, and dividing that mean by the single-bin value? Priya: 0.98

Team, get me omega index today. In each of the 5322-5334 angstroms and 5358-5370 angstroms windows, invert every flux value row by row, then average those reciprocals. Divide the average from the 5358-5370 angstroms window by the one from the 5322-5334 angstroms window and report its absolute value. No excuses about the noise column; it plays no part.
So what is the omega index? 0.82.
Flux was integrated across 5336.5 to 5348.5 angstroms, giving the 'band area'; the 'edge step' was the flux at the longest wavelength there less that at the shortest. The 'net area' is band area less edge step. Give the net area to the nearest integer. 850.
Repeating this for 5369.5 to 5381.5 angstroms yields 824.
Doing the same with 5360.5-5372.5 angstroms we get 885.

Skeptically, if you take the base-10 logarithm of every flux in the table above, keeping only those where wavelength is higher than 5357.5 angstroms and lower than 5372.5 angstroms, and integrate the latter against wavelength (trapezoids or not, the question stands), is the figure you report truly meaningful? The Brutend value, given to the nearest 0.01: 28.04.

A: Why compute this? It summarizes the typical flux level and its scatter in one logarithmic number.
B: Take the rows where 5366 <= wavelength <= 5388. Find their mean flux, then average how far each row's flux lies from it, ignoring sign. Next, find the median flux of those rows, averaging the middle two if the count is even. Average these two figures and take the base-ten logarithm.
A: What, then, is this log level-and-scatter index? 1.586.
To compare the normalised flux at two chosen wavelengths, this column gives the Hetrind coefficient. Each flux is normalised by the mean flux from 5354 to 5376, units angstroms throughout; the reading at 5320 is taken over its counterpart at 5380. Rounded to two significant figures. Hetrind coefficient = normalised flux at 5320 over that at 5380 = 0.96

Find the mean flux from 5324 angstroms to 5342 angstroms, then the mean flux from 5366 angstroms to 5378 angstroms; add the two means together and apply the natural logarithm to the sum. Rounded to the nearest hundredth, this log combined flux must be 4.89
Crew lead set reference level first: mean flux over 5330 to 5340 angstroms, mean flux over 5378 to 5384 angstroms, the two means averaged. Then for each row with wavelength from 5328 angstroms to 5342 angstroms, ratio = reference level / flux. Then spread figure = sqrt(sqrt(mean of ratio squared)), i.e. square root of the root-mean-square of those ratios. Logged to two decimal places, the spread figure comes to 1.06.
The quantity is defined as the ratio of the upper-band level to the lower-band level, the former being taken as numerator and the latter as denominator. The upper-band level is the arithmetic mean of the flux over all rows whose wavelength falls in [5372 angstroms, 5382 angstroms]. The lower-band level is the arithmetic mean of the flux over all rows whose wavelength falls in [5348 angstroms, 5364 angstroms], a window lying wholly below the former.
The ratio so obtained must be 0.94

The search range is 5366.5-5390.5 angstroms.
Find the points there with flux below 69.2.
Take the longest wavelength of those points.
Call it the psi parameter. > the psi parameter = 5374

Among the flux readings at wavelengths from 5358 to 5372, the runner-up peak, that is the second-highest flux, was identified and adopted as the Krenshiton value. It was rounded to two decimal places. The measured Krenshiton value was 79.30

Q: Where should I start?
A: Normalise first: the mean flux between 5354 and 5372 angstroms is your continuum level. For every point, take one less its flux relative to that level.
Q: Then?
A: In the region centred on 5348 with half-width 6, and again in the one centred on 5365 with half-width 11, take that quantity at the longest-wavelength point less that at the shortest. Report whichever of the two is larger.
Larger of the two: 0.24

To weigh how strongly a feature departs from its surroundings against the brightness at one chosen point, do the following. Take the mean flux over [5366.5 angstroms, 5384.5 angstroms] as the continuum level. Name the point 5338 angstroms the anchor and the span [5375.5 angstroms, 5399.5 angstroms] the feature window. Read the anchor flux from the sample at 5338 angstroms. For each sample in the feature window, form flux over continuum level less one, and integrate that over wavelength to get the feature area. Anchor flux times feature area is 83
